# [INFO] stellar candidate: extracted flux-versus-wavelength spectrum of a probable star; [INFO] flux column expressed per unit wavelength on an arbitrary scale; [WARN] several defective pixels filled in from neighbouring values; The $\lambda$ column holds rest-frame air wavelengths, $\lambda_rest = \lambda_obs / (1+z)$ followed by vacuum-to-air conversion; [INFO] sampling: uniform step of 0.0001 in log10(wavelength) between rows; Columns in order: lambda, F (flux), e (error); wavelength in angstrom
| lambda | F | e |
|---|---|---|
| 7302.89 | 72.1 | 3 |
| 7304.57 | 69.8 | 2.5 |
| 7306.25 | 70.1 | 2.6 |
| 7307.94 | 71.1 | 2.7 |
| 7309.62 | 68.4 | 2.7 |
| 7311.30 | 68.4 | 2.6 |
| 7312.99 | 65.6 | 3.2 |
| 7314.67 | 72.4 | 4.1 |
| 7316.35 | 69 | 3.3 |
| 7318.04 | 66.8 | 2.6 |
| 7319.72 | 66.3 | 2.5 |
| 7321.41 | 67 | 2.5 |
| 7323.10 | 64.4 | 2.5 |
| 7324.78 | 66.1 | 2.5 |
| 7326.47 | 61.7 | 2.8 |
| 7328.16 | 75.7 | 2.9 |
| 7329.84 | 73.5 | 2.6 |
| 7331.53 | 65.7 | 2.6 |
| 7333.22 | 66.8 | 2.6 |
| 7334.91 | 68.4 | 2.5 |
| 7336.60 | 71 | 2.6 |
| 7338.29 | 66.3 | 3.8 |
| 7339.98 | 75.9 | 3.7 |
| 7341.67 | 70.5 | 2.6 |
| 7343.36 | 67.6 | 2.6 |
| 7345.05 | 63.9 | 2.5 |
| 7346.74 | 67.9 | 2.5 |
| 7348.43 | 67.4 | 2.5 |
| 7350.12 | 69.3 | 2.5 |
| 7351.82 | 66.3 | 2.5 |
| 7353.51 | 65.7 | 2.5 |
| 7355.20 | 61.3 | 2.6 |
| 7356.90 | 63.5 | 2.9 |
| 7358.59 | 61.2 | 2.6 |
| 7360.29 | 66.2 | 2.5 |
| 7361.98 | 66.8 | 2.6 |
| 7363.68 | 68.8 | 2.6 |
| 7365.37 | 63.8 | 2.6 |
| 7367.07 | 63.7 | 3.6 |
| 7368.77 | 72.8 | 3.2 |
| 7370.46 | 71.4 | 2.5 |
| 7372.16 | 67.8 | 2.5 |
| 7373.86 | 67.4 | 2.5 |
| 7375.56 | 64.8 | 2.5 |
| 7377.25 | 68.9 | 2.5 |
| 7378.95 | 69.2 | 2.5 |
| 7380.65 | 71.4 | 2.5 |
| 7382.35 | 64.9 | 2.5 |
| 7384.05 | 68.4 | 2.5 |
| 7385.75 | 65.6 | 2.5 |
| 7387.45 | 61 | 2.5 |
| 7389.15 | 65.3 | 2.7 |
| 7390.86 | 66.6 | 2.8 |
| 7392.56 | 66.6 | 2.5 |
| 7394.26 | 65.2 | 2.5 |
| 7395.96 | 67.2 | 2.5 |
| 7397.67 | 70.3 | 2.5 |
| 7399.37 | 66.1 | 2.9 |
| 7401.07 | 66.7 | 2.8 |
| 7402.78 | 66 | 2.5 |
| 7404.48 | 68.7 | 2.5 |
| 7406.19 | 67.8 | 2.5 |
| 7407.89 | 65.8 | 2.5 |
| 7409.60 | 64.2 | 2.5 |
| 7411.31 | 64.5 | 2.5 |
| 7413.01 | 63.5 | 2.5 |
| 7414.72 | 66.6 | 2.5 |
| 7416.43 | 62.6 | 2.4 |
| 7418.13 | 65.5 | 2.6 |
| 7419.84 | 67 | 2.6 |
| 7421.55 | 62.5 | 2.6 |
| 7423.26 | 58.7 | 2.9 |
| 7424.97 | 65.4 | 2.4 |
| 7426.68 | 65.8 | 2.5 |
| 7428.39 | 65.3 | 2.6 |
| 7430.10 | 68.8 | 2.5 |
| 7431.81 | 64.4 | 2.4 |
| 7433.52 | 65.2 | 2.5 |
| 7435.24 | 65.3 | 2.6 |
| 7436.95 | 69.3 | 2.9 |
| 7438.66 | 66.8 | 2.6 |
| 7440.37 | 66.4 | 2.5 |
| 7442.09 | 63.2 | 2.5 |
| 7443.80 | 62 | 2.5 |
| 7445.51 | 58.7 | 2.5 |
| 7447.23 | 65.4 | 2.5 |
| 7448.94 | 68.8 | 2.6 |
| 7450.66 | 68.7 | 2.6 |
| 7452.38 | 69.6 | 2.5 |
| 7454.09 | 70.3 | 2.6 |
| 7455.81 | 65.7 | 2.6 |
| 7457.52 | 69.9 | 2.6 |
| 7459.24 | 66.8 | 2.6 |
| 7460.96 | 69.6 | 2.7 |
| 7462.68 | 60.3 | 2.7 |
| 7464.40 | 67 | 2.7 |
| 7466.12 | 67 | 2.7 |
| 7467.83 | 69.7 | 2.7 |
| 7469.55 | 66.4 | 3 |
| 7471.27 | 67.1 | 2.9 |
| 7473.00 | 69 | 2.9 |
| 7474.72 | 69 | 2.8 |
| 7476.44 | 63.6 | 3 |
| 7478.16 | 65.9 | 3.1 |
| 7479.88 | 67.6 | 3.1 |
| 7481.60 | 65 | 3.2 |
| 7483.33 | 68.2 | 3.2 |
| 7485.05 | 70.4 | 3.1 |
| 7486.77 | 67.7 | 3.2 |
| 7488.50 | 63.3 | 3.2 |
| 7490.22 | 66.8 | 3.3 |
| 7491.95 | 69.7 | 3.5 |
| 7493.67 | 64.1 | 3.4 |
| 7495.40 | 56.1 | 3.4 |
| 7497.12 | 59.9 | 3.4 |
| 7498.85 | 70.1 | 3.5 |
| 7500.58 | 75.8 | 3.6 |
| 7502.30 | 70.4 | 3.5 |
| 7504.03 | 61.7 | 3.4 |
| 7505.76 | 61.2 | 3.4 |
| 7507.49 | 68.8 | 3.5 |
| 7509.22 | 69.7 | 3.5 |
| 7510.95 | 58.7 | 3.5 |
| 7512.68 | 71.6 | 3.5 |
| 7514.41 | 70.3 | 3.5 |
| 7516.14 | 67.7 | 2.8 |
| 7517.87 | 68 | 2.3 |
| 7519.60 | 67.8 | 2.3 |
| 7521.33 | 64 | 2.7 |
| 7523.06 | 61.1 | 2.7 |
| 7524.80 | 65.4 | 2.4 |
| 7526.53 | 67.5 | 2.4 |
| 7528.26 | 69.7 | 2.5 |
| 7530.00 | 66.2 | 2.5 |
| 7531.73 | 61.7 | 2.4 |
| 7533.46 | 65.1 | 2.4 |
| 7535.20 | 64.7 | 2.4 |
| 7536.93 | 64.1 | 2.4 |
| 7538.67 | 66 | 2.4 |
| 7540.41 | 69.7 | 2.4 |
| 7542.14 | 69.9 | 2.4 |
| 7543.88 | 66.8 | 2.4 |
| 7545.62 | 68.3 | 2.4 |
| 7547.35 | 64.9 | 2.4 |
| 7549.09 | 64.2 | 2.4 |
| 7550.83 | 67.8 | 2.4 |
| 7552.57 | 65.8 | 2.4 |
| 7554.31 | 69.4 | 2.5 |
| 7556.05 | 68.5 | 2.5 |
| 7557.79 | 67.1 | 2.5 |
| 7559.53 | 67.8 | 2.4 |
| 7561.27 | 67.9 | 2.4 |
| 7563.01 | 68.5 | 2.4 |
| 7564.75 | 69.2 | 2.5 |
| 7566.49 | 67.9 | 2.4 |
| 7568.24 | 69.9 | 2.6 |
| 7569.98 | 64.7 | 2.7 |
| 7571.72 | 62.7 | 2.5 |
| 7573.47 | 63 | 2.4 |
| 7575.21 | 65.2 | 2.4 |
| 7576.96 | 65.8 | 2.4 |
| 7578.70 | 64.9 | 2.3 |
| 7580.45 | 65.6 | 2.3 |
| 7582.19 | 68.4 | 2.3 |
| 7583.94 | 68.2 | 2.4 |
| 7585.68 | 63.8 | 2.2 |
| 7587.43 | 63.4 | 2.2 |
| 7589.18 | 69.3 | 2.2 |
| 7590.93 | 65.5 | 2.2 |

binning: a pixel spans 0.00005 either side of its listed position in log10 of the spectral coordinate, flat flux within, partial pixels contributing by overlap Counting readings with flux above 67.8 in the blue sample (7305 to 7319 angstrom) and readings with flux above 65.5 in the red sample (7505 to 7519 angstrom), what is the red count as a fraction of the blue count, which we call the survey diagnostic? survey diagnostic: 1.0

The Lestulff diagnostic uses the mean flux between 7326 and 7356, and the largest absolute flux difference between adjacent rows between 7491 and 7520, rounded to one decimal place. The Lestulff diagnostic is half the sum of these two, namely 40.5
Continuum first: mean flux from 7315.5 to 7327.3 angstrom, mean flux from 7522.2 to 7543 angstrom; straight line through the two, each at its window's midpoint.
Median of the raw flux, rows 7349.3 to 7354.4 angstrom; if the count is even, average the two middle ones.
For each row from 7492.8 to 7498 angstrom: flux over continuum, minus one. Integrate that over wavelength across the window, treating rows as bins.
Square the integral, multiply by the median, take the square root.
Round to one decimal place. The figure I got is 3.8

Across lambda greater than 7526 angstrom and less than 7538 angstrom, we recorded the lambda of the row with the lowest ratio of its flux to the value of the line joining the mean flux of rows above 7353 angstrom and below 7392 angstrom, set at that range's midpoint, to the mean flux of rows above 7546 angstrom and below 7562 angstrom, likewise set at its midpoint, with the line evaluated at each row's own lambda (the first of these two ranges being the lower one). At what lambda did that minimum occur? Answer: 7531.73 angstrom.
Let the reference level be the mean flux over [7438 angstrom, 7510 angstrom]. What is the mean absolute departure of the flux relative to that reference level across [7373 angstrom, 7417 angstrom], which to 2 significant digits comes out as 1.8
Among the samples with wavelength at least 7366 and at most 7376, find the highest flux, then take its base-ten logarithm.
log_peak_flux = 1.86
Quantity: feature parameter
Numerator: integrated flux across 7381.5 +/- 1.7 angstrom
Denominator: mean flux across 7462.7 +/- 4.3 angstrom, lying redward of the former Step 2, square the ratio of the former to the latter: 12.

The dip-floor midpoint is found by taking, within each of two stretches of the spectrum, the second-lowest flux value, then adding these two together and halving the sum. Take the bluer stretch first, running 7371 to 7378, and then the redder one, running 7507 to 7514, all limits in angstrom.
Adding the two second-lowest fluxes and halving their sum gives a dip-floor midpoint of 68.1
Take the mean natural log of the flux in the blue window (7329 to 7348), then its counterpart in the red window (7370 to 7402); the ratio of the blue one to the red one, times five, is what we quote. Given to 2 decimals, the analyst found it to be 5.03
